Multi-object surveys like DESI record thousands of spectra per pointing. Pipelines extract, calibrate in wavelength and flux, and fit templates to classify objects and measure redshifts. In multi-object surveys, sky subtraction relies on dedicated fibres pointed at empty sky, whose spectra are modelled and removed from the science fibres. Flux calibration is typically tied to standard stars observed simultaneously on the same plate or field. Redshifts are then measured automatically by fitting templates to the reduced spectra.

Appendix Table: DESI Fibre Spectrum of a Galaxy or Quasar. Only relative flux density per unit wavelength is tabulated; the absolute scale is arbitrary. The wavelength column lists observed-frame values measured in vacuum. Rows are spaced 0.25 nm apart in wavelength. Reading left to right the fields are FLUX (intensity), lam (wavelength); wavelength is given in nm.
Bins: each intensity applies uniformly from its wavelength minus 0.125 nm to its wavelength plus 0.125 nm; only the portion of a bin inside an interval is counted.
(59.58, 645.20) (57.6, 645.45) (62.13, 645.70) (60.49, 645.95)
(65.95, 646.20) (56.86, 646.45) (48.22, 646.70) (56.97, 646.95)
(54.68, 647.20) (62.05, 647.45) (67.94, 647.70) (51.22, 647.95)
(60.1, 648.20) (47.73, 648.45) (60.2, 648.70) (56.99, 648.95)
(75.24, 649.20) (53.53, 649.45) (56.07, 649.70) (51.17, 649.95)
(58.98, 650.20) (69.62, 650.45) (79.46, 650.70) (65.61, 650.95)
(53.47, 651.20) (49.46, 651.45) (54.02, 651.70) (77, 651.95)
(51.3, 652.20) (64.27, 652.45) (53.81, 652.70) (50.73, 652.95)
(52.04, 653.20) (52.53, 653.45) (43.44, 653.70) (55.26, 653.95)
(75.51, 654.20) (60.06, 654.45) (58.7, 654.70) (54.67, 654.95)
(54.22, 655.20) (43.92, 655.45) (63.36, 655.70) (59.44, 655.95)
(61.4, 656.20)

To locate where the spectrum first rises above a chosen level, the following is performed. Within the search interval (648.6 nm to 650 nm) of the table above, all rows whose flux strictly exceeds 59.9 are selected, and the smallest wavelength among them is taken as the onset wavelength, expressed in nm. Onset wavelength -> 648.70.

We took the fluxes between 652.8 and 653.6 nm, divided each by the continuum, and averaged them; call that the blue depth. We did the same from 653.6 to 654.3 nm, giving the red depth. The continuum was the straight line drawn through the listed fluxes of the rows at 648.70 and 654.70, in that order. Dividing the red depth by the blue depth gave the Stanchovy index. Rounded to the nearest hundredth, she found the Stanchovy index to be 1.13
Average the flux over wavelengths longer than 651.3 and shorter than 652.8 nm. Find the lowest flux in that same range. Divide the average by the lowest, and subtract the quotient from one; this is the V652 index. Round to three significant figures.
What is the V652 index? -0.179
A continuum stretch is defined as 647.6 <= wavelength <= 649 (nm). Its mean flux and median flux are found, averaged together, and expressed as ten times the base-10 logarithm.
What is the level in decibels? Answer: 17.6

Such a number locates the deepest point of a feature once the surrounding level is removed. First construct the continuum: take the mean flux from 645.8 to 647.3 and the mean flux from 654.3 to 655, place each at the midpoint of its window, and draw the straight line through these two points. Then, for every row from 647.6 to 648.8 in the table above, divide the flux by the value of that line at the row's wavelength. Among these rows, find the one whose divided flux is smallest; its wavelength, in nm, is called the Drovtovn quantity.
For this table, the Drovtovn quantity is 648.45 nm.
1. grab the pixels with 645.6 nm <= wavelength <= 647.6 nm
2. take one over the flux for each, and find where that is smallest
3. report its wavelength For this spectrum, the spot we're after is 646.20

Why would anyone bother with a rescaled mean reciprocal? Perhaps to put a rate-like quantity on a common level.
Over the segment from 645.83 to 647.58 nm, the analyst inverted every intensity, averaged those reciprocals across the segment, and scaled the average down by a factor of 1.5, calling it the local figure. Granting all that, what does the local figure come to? 0.0116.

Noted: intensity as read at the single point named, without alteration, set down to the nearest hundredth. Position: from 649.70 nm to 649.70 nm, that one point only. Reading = 56.07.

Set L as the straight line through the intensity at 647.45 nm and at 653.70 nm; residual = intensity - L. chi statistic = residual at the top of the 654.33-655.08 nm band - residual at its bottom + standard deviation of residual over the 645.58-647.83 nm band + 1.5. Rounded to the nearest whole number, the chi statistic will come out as 4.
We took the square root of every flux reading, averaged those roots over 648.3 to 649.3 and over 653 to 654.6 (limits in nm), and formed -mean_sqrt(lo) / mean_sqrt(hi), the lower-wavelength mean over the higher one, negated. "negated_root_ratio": -1.03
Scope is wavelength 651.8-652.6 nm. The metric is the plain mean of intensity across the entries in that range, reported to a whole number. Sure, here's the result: 64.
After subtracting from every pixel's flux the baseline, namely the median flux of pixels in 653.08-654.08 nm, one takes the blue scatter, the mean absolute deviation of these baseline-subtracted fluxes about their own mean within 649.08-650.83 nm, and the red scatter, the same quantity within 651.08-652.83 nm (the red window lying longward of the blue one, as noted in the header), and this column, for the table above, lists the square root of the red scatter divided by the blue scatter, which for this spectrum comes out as 0.87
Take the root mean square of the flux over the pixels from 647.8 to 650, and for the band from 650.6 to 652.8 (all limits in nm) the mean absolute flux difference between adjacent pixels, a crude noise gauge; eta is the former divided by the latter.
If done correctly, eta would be 4.31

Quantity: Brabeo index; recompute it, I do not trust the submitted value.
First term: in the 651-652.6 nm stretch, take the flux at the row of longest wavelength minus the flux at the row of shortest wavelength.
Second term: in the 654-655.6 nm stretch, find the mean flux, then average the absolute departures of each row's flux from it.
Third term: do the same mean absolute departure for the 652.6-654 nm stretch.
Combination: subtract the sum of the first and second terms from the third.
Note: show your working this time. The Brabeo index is -15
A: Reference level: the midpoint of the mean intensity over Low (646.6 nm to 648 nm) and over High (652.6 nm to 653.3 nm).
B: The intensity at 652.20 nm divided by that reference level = 0.94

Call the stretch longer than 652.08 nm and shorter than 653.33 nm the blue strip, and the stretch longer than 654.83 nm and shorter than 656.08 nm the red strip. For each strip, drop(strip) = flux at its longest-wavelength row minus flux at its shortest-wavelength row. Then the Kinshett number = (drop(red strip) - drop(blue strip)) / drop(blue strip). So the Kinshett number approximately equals 5.4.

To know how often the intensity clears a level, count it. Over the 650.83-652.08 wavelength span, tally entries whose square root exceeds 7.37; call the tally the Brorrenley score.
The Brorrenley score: 2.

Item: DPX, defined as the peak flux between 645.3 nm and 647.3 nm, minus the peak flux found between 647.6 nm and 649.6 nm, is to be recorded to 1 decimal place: -9.3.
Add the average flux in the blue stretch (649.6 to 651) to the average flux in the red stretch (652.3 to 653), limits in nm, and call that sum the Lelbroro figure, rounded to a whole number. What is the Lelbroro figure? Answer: 120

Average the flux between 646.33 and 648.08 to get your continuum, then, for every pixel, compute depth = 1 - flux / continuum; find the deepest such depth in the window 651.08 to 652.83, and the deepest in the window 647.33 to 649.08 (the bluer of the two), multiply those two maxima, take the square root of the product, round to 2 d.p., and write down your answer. 0.14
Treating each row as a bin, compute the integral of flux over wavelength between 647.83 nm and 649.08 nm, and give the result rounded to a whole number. 69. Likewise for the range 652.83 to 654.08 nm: 64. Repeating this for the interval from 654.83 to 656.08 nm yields 69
